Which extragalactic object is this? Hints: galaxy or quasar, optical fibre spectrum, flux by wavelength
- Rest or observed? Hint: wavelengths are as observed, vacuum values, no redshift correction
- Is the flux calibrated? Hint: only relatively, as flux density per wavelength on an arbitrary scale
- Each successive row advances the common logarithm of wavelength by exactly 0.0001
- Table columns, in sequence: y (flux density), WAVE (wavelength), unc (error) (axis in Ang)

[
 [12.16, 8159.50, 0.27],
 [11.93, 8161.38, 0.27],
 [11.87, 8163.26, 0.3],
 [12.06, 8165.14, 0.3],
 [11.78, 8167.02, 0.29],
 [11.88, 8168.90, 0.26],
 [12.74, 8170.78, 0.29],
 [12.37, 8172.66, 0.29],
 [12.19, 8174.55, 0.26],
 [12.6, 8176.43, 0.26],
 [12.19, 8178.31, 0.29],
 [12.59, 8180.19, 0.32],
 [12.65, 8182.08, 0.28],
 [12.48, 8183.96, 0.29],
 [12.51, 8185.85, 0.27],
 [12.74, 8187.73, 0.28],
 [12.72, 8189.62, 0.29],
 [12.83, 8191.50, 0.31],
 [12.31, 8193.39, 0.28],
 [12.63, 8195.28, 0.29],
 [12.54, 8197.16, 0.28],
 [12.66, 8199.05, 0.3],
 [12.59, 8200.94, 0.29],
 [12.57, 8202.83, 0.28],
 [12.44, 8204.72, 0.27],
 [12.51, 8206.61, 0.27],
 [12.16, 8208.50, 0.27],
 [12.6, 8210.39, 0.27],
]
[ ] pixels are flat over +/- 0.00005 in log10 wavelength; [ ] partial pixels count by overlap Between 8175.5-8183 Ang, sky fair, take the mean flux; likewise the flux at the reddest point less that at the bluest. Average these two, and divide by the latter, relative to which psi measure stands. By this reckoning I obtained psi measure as 126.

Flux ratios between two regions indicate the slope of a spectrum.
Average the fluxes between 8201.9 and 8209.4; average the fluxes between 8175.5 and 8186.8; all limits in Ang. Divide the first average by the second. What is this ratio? 0.993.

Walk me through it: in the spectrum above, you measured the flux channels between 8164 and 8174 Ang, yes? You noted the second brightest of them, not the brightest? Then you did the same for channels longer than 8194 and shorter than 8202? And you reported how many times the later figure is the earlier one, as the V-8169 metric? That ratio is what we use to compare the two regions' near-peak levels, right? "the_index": 1.02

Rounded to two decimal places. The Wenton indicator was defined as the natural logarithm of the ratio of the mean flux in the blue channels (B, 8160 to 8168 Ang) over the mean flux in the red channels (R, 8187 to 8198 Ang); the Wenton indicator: -0.06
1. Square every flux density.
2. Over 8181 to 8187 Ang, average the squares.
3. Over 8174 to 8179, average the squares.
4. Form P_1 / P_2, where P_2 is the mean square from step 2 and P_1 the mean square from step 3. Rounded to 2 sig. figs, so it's 0.97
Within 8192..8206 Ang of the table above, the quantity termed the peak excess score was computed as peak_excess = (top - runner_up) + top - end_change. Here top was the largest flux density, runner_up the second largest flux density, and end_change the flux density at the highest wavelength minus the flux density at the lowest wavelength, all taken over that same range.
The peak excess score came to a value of 12.6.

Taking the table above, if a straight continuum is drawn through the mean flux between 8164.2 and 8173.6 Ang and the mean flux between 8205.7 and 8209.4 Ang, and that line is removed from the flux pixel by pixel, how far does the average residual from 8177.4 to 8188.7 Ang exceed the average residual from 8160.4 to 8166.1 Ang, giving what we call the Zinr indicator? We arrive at 0.49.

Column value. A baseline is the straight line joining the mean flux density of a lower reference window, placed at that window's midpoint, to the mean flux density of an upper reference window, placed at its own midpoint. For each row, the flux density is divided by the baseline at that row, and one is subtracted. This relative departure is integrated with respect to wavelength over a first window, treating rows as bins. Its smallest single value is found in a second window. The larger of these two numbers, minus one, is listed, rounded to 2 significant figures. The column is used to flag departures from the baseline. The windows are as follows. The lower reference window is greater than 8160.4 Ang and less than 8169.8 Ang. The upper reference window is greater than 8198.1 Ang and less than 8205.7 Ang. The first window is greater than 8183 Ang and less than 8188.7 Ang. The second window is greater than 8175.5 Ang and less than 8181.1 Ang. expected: -0.86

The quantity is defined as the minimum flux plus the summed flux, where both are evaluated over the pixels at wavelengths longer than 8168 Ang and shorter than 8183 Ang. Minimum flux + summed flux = 111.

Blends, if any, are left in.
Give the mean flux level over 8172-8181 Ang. 12.39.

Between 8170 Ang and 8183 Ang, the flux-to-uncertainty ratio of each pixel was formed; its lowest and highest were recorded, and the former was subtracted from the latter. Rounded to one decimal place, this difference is 9.1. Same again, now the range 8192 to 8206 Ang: 3.9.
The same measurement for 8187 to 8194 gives 4.1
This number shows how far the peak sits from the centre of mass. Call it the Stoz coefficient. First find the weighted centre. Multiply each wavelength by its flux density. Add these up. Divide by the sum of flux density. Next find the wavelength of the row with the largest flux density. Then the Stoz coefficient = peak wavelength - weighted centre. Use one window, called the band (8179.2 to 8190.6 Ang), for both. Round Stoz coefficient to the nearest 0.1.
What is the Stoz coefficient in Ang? 2.8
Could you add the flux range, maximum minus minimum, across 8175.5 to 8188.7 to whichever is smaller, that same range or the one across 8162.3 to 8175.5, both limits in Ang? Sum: 1.10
